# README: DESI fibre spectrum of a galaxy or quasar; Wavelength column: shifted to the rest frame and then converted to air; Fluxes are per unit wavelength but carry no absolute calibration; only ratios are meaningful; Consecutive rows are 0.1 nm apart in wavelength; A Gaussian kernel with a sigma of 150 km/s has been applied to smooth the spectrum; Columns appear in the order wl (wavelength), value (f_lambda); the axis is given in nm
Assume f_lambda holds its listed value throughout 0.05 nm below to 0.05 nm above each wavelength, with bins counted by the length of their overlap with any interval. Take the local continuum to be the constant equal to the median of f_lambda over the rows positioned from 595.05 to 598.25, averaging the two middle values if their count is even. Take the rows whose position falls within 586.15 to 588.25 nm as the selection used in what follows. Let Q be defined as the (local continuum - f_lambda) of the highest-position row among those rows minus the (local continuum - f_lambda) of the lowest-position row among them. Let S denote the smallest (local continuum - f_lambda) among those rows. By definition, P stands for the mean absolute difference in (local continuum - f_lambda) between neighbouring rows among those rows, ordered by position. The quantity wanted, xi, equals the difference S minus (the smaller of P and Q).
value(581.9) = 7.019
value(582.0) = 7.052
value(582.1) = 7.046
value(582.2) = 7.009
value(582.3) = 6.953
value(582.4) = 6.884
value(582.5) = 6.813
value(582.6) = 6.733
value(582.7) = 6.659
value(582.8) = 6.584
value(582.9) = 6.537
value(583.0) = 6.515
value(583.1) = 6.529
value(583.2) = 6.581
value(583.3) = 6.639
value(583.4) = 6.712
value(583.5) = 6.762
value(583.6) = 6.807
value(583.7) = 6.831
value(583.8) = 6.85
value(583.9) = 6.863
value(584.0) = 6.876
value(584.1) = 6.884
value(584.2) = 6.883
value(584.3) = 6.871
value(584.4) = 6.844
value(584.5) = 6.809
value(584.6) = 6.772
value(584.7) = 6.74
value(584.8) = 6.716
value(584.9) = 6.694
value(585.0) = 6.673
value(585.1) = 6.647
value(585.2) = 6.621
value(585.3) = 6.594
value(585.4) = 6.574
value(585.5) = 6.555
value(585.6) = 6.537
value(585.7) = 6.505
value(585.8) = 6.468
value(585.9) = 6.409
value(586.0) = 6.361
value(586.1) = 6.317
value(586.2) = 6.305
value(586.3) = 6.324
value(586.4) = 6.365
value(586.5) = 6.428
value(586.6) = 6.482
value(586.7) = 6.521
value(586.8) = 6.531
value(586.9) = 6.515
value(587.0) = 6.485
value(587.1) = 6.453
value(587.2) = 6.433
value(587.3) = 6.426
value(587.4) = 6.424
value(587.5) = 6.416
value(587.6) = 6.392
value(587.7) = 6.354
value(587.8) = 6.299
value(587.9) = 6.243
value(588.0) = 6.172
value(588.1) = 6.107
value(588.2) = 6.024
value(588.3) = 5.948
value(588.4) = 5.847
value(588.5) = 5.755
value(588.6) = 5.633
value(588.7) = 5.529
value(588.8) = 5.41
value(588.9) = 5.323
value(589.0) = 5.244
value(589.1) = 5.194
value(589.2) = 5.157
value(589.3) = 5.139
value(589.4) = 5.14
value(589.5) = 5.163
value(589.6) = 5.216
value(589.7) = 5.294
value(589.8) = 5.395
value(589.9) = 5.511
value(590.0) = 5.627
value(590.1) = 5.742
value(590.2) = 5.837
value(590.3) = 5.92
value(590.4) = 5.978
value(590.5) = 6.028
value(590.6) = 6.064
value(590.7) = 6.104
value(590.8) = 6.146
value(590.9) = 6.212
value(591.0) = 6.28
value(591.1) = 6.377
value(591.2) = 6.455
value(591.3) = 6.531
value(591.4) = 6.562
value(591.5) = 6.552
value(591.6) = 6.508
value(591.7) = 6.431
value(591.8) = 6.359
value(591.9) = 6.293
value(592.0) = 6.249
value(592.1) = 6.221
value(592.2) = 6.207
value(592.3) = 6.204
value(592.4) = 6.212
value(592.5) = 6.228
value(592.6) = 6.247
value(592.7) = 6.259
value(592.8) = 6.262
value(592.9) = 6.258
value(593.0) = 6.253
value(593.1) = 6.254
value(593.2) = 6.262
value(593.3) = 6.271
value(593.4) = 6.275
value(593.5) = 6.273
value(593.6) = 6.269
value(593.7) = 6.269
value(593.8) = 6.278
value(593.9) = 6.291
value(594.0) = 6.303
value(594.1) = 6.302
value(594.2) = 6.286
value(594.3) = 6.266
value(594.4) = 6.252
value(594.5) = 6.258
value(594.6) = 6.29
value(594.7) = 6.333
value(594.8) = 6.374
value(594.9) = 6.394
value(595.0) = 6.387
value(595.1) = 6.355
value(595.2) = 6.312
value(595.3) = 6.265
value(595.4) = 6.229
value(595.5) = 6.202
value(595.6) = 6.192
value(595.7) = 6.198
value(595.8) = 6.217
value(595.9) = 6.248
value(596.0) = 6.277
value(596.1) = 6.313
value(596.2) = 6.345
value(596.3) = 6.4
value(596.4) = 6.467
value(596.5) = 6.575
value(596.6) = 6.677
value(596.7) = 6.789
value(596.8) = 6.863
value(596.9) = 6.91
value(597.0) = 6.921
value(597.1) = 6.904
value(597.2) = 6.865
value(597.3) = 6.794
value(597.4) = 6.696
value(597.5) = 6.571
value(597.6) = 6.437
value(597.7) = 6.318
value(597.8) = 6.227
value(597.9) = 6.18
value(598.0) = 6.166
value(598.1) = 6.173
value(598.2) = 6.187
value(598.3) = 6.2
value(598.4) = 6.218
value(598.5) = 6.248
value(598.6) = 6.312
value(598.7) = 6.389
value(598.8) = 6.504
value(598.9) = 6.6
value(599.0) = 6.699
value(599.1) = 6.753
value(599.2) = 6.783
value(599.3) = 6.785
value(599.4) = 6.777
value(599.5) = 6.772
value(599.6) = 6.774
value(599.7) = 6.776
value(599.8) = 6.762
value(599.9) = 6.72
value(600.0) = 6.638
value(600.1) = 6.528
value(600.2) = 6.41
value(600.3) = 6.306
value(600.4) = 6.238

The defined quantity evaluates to -0.2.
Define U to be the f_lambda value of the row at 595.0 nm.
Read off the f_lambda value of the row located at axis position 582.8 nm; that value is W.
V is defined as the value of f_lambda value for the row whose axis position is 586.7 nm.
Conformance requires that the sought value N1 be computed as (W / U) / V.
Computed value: 0.158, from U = 6.387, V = 6.521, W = 6.584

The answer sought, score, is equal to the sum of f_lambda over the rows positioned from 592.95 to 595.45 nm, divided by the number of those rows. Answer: 6.29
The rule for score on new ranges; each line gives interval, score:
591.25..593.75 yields 6.31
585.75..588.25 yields 6.37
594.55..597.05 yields 6.42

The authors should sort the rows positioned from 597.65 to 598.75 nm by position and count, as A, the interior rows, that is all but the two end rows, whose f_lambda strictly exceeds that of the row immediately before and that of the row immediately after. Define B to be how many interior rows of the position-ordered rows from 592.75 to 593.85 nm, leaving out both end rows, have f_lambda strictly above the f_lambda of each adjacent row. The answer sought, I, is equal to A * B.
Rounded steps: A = 0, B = 1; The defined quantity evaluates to 0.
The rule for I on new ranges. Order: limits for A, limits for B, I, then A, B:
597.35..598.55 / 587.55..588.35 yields 0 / 0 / 0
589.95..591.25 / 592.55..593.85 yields 0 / 0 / 2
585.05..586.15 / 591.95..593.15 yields 0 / 0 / 1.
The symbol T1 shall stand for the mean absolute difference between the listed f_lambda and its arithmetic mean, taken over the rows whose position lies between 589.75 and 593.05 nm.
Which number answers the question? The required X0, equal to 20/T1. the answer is 95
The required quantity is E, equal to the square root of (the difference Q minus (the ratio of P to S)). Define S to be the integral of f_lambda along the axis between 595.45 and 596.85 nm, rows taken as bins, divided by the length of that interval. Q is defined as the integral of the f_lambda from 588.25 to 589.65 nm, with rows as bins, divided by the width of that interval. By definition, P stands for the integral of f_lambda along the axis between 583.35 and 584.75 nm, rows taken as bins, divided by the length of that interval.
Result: 2.08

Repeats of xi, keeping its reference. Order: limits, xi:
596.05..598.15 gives -0.7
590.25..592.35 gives 0.1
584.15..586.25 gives -0.6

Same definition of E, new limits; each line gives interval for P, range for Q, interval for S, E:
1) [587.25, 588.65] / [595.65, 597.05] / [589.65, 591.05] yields 2.34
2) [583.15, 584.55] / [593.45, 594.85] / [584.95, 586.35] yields 2.29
